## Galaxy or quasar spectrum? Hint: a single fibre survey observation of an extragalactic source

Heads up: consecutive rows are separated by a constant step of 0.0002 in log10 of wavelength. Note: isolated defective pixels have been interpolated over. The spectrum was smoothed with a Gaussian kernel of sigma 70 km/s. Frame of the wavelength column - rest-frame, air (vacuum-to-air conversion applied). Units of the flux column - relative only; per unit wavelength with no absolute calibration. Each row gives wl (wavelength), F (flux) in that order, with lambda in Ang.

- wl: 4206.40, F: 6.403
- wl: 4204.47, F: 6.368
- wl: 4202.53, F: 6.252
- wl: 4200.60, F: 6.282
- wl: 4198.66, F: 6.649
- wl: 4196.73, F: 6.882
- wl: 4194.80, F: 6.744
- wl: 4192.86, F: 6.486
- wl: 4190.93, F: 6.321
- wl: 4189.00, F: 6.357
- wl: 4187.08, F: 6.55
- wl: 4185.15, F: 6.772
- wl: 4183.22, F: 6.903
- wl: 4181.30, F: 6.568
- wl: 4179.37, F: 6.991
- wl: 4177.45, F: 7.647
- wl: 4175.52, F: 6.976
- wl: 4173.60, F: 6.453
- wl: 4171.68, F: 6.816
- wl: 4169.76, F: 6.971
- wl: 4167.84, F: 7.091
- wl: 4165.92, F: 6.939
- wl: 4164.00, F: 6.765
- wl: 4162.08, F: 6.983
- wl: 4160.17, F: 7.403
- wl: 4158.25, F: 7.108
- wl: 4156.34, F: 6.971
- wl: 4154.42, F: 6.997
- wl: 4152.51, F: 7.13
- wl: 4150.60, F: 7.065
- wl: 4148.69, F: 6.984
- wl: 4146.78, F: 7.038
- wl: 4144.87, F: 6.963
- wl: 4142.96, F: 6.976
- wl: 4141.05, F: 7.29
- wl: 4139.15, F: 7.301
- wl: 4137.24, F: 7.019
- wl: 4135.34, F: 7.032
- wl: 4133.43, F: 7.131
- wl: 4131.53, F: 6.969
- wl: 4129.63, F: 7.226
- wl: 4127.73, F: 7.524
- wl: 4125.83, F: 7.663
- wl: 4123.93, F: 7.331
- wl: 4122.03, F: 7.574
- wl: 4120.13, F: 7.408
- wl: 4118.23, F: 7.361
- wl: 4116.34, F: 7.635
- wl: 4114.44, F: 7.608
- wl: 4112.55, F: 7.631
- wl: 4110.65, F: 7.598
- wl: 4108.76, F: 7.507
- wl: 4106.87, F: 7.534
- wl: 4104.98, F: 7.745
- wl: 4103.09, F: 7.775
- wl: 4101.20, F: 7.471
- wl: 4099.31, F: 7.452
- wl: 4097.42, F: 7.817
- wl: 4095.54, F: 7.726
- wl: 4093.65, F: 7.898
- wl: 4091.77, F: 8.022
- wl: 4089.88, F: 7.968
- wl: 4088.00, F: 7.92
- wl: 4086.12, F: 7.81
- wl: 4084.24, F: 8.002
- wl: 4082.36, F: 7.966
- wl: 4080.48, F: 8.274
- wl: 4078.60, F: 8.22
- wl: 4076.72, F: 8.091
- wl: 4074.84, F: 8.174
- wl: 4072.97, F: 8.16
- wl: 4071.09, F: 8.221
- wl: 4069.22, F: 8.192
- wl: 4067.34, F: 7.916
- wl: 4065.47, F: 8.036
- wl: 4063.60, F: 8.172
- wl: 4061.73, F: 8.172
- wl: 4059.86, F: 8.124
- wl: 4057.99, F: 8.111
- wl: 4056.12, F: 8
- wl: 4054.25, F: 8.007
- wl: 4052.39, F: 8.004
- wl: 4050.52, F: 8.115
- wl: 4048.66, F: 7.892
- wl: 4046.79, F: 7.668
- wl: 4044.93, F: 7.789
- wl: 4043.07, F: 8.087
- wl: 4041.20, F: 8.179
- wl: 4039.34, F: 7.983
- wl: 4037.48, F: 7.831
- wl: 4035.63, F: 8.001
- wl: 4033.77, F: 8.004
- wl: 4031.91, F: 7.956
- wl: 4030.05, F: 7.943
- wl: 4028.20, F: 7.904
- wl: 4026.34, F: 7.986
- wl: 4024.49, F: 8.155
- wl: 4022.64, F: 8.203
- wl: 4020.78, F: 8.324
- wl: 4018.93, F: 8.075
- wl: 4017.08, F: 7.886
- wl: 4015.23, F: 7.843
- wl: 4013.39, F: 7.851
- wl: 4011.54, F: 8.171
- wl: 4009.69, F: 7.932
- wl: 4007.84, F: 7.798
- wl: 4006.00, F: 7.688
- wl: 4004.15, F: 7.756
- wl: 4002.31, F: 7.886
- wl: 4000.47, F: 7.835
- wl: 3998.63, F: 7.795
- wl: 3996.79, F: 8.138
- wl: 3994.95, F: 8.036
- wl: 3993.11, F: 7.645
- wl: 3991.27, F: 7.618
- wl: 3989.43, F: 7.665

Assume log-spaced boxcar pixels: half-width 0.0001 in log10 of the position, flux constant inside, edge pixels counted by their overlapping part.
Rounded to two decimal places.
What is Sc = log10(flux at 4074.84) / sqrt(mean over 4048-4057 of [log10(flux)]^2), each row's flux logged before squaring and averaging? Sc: 1.01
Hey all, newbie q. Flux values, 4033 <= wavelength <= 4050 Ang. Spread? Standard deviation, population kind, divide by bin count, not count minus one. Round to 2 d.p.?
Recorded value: 0.15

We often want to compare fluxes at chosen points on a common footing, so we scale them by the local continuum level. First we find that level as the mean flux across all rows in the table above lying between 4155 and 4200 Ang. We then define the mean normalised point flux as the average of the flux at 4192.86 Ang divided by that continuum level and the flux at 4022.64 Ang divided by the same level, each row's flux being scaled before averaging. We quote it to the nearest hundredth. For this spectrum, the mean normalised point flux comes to 1.07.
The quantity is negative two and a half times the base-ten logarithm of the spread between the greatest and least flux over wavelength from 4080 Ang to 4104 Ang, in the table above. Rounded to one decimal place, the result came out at 0.2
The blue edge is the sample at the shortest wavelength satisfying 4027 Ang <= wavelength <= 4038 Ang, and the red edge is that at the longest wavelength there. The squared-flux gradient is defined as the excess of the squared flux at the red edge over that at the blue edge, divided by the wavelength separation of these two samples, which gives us -0.12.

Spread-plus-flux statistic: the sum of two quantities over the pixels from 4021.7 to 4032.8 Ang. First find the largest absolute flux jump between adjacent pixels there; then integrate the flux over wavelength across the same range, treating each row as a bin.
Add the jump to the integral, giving 89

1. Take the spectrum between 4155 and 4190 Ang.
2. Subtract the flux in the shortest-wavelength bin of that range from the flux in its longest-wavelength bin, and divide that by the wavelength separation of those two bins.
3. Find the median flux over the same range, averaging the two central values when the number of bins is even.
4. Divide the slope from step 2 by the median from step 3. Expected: -0.0027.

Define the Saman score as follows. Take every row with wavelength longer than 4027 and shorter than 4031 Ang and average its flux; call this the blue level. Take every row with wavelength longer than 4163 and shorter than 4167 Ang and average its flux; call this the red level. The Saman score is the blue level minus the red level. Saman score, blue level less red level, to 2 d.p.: 1.07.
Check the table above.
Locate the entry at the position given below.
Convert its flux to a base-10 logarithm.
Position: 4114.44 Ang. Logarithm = 0.88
